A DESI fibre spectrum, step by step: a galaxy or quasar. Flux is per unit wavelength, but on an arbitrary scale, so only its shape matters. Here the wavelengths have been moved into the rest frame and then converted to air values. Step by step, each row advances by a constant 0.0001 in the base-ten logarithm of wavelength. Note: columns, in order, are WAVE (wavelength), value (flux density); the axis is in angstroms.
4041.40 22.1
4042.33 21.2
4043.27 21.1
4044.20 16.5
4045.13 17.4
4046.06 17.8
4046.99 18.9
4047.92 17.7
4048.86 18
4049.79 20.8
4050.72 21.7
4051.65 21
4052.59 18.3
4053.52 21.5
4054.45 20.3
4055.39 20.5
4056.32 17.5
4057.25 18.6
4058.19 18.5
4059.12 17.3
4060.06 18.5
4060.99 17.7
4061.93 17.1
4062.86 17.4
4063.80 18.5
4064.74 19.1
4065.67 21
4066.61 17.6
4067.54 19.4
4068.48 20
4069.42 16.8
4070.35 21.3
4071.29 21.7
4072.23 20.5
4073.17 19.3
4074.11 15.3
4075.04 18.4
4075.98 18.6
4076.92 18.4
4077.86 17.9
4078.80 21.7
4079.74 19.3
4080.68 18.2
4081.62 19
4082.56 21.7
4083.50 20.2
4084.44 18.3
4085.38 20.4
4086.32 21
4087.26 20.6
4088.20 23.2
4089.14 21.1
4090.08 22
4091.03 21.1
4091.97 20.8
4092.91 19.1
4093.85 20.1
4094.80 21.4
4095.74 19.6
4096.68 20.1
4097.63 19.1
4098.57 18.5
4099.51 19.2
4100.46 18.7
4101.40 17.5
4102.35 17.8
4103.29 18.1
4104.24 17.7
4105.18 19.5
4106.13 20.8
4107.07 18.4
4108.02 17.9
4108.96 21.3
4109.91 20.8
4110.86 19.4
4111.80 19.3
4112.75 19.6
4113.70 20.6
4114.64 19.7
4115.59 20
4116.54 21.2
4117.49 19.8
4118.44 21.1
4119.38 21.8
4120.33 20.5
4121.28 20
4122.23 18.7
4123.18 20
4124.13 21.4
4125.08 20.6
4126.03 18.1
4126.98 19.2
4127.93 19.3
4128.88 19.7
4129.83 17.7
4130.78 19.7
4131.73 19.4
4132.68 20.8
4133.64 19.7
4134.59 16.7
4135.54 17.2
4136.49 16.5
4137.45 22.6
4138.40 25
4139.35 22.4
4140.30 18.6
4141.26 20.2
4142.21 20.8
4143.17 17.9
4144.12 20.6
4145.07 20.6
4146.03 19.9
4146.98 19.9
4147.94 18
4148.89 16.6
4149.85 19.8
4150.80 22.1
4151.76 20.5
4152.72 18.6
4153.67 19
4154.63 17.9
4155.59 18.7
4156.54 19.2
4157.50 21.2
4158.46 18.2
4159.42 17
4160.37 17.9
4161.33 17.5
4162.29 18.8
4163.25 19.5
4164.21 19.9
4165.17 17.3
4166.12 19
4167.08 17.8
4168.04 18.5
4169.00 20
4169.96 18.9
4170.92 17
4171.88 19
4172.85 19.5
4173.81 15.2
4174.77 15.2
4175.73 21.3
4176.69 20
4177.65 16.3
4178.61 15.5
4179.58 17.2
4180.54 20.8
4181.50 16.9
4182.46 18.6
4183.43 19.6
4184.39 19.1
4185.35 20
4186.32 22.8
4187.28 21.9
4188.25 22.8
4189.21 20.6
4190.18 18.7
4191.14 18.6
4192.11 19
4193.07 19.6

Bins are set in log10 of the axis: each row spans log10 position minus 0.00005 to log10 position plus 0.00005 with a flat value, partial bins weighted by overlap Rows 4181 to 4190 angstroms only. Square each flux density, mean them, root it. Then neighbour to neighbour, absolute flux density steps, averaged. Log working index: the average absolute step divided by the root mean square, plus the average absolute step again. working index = 1.4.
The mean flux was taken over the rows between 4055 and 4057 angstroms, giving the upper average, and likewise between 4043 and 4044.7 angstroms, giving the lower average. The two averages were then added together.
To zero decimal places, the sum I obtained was 38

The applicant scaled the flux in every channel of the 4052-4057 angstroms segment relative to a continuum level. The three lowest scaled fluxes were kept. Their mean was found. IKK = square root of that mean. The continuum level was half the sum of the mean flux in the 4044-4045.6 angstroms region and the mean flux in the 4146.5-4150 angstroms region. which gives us 1.03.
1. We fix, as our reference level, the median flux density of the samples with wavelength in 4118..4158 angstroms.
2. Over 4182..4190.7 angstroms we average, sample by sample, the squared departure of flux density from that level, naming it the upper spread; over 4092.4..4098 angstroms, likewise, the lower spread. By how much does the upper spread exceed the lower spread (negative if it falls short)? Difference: 2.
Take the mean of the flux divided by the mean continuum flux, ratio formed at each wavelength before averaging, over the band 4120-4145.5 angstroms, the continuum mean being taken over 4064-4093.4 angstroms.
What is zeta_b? 1.00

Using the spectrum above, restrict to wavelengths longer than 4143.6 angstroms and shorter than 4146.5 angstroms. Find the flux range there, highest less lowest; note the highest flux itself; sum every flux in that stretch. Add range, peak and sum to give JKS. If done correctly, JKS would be 82.4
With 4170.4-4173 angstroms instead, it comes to 77.5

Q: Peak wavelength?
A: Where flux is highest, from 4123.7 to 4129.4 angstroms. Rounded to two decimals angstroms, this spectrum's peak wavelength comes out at 4124.13 angstroms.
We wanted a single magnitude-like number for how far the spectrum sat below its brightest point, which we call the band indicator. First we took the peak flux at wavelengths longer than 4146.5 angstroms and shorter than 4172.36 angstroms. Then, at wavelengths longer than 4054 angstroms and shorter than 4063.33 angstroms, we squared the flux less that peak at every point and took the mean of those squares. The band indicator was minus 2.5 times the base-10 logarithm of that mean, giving -3.0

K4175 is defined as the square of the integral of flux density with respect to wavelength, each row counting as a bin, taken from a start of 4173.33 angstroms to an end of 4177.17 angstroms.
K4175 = 4752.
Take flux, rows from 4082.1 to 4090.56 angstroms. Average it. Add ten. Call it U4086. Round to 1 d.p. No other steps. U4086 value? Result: 30.9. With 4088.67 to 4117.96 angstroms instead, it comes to 29.7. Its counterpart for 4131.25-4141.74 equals 29.9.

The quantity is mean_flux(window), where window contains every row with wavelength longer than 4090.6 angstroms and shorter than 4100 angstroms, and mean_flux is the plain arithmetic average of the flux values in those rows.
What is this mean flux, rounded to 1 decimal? 19.9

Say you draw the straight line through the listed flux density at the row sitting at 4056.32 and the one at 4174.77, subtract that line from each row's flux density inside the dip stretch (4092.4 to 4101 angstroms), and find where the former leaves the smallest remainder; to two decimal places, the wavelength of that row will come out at 4098.57 angstroms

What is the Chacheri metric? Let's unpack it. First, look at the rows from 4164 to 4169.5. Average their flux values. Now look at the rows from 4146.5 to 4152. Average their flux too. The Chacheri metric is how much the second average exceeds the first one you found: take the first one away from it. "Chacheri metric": 0.73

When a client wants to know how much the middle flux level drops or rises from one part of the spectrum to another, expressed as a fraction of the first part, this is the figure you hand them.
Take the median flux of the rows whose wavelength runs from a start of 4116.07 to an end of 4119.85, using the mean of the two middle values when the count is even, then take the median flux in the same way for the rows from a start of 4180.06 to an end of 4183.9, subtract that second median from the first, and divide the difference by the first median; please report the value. 0.10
